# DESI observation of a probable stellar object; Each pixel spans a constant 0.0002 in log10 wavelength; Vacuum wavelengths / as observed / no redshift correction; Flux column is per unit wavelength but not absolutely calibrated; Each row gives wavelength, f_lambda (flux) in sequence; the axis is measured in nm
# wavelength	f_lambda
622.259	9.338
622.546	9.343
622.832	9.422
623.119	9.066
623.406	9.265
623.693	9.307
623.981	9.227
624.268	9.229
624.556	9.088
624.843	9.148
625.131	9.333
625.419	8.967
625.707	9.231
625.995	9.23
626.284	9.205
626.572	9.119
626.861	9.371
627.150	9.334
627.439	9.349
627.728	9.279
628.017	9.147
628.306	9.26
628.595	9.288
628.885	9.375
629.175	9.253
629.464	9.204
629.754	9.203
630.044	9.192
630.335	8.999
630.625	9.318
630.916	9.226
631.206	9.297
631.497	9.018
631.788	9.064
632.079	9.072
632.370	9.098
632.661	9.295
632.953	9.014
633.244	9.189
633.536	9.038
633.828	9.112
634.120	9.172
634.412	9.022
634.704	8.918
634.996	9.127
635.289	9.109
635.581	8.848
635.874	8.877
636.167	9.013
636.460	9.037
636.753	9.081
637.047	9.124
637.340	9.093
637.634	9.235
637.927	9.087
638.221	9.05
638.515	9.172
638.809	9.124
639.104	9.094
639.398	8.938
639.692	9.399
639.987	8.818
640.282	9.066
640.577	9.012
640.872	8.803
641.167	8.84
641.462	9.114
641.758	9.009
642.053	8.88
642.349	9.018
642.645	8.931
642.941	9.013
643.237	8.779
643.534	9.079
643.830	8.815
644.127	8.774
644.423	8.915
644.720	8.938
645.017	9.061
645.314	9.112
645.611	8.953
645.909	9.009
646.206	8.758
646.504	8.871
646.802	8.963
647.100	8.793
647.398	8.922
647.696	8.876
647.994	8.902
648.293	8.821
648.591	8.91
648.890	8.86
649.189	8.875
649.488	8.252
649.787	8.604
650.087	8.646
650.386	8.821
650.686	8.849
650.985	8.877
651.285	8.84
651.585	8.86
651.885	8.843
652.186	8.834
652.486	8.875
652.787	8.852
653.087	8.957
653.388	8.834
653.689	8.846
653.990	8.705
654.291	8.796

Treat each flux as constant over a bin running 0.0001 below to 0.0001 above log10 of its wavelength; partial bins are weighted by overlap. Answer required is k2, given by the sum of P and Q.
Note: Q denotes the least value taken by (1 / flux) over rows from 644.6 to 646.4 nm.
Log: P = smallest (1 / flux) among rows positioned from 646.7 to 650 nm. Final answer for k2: 0.221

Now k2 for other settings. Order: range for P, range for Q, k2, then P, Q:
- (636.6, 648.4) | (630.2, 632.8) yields 0.214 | 0.106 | 0.107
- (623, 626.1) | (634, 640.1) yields 0.214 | 0.107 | 0.106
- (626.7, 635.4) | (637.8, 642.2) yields 0.213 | 0.107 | 0.106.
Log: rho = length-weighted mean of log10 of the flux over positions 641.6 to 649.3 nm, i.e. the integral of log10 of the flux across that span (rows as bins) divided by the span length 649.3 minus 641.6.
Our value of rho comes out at 0.950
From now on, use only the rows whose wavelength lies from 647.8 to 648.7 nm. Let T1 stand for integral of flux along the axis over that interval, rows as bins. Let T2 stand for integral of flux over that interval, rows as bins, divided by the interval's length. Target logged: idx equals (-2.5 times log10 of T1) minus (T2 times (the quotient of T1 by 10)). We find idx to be -9.4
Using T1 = 7.99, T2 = 8.88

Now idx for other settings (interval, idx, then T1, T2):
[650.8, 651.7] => -9.3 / 7.98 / 8.86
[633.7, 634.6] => -9.7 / 8.19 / 9.10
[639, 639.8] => -8.8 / 7.32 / 9.14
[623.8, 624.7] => -9.9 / 8.27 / 9.19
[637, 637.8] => -8.9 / 7.33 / 9.16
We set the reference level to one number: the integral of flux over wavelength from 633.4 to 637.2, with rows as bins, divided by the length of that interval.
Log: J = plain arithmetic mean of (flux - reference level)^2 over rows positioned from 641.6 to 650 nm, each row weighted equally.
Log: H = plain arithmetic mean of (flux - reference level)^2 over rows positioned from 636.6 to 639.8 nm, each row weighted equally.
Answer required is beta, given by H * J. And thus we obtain 0.0010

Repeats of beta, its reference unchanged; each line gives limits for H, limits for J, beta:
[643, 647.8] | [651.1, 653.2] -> 0.0008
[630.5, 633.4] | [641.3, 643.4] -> 0.0004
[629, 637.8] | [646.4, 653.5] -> 0.0013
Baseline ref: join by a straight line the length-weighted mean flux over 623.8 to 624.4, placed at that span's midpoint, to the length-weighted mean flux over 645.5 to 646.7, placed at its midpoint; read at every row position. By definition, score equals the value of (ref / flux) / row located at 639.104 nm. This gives 0.990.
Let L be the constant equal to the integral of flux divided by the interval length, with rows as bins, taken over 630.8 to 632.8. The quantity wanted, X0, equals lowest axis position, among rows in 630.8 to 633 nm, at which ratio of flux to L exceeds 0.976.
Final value 630.916 nm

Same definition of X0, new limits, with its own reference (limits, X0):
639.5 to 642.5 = 639.692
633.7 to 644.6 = 633.828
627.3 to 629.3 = 627.439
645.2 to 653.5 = 645.314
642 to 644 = 642.349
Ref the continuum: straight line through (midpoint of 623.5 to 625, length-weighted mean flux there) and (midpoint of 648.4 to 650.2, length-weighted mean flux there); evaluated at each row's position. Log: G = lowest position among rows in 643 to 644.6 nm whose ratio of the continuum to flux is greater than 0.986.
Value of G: 643.237 nm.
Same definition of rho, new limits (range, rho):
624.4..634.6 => 0.963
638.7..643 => 0.954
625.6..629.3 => 0.967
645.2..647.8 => 0.950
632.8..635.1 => 0.958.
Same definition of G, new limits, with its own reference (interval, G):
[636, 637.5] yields 636.167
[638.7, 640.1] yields 639.398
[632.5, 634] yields 632.953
